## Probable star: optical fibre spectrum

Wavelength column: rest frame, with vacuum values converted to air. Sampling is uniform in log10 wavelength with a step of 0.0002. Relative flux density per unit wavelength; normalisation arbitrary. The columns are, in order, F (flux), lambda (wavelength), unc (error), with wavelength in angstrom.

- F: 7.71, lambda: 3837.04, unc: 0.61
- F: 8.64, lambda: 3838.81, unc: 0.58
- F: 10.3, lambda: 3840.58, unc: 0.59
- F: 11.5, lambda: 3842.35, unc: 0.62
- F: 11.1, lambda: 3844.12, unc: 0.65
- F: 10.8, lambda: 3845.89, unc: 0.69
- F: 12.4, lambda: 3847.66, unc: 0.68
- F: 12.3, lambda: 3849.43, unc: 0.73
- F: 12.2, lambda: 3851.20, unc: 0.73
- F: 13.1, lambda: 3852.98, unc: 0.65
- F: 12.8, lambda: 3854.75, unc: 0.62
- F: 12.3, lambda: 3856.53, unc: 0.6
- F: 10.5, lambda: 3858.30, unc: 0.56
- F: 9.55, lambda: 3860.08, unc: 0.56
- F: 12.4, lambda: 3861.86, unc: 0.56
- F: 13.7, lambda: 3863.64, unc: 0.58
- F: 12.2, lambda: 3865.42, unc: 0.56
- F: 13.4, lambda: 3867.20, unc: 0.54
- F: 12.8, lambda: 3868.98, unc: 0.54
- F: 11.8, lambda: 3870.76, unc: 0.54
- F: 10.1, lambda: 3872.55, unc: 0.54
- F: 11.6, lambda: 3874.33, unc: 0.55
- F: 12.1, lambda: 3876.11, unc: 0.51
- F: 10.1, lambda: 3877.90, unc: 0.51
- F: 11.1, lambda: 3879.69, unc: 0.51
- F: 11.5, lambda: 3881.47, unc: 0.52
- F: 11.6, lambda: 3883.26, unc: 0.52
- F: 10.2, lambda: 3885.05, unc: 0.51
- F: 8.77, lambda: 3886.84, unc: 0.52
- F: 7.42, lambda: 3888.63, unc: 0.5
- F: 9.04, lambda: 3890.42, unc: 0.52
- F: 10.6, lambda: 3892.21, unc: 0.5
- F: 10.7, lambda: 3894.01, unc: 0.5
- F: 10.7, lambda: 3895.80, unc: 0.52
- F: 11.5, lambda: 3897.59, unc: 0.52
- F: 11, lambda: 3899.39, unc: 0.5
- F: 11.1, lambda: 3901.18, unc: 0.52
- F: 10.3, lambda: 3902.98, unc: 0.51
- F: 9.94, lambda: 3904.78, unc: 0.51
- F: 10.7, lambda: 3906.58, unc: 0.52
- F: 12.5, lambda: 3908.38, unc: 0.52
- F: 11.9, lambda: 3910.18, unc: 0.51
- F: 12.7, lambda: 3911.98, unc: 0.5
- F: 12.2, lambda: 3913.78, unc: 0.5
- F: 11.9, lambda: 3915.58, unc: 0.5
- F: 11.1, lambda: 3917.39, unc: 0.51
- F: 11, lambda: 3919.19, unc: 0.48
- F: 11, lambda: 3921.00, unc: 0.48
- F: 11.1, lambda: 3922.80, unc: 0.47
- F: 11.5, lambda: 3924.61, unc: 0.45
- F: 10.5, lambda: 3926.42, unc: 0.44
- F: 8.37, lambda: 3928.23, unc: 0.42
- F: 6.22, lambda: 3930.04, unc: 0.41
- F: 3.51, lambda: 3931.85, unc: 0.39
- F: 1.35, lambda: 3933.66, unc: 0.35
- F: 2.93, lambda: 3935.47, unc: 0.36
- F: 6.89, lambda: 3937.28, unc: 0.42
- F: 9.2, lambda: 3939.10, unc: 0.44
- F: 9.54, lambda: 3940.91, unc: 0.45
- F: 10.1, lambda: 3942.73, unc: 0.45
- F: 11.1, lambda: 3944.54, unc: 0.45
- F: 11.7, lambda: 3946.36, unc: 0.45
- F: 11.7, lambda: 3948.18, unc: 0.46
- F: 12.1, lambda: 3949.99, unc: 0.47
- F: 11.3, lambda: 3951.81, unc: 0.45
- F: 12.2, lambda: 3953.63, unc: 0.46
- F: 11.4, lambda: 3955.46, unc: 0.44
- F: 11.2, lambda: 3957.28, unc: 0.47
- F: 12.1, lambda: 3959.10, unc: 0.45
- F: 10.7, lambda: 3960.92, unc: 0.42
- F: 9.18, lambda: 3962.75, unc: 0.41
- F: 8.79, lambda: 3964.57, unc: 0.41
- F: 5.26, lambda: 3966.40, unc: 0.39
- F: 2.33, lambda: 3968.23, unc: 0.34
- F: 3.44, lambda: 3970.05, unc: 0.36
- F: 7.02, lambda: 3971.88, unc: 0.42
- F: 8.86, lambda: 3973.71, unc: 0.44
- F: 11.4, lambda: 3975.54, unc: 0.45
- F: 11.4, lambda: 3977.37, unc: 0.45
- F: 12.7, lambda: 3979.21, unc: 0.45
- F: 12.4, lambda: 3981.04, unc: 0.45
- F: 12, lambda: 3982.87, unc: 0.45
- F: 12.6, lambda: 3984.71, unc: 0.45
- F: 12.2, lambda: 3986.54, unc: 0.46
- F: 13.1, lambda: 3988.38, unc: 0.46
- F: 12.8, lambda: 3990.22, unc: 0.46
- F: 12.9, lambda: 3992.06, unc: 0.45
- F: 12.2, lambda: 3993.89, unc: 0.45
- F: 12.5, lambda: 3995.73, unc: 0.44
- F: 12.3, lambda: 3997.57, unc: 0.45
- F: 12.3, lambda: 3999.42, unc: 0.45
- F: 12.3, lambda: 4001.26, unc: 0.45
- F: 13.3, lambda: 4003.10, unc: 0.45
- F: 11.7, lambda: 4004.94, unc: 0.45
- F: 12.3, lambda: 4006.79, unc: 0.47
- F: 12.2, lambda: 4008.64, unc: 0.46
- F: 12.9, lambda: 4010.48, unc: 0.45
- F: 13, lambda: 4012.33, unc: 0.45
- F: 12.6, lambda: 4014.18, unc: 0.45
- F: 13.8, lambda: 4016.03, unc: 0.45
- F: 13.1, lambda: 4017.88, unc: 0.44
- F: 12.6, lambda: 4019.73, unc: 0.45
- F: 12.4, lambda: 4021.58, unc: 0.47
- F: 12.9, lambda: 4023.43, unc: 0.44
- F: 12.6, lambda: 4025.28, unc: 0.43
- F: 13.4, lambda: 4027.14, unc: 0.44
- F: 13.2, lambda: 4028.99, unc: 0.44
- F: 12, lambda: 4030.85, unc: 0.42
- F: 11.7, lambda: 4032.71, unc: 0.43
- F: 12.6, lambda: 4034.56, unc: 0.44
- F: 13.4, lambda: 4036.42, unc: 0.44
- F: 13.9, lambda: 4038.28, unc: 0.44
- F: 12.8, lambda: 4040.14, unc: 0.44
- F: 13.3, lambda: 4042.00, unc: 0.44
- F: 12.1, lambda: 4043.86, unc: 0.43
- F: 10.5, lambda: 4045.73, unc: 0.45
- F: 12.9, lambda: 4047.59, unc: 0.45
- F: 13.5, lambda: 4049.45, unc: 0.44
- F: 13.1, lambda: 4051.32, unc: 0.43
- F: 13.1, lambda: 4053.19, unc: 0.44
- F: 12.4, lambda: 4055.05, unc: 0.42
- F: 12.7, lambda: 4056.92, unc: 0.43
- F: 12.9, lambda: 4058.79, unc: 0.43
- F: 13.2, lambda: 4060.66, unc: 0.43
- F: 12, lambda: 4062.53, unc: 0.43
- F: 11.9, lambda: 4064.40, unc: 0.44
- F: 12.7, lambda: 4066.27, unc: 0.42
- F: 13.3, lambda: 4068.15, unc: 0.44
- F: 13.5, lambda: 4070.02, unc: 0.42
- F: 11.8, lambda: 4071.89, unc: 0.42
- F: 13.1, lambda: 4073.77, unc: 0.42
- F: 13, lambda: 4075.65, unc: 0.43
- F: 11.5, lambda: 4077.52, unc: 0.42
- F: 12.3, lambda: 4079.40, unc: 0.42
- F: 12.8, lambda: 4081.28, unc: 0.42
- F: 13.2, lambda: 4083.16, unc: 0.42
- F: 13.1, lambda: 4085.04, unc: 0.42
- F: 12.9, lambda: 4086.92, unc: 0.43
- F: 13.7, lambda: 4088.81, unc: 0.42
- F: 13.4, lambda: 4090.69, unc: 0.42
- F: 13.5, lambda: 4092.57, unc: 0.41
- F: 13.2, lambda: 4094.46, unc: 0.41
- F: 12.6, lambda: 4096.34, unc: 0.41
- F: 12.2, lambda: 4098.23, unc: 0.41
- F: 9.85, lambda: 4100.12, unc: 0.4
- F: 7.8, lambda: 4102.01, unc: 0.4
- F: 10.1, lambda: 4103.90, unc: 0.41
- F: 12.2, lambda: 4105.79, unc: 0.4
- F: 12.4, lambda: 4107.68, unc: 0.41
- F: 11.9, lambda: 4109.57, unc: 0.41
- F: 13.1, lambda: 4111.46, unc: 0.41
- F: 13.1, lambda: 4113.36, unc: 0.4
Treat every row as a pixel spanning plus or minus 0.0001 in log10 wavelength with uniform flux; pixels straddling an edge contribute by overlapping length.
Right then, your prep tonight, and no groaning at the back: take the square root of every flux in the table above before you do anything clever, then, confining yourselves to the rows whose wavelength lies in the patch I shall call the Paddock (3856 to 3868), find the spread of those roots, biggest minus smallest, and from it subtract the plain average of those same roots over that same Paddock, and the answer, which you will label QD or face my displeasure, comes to -2.8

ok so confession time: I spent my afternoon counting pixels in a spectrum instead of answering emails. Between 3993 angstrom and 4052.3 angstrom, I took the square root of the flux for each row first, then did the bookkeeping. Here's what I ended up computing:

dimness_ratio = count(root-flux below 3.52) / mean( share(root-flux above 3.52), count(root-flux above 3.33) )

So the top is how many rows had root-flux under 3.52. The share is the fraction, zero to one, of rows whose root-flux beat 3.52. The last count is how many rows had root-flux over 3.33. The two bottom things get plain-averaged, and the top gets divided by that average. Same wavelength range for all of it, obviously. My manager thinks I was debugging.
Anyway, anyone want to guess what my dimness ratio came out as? 0.69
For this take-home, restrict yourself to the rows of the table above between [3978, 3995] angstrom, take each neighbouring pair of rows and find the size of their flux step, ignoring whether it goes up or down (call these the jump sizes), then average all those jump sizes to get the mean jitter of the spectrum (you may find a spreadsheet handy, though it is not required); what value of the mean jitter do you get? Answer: 0.46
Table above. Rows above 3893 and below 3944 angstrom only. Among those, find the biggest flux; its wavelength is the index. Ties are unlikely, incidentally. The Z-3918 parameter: 3911.98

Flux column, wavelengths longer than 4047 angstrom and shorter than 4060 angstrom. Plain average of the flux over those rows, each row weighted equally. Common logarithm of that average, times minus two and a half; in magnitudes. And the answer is -2.78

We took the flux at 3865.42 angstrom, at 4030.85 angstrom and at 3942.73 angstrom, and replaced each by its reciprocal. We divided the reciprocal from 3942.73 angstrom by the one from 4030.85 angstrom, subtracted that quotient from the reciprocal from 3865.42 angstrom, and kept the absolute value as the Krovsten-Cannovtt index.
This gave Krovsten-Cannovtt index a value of 1.11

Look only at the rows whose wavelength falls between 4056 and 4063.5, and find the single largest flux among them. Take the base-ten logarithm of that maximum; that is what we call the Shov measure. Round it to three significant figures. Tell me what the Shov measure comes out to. 1.12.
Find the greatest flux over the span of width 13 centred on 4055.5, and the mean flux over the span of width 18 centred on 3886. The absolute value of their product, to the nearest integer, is 136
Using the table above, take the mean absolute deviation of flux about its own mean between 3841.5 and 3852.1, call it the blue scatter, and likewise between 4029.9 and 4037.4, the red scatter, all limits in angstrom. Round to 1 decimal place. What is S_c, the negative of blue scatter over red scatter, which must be -1.0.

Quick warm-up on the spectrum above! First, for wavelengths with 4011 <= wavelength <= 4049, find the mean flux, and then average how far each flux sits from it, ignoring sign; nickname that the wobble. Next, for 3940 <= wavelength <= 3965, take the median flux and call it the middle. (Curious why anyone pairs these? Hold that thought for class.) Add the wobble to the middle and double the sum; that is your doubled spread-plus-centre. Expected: 23.6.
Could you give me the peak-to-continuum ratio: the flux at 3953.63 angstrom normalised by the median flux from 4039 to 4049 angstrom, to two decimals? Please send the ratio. 0.95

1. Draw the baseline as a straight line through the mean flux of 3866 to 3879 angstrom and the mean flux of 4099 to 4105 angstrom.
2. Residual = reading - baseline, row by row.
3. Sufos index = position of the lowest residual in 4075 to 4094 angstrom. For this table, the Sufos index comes 4077.52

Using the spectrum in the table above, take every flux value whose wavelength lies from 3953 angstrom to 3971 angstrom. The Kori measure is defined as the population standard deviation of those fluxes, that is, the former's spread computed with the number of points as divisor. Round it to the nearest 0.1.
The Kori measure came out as 3.5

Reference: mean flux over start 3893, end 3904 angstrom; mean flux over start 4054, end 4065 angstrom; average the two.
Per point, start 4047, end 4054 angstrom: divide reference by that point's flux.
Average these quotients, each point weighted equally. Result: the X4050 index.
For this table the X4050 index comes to 0.89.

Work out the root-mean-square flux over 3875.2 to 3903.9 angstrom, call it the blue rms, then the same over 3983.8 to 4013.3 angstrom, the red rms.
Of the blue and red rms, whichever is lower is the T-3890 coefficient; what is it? 10.5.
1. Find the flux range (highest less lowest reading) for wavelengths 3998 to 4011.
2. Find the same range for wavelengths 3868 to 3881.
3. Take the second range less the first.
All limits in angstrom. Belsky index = 1.1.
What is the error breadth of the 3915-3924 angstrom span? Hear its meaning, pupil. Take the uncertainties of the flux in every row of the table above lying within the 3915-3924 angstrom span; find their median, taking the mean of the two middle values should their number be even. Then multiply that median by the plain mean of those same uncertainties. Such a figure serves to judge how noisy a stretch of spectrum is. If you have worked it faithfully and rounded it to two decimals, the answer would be 0.23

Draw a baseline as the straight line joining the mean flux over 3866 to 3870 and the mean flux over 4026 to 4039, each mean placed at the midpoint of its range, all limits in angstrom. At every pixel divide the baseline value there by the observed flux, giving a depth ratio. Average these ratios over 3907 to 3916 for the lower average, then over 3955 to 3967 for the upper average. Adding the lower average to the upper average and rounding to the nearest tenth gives 2.5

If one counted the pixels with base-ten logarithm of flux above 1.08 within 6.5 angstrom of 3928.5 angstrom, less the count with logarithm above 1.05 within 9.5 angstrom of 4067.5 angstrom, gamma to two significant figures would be -10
